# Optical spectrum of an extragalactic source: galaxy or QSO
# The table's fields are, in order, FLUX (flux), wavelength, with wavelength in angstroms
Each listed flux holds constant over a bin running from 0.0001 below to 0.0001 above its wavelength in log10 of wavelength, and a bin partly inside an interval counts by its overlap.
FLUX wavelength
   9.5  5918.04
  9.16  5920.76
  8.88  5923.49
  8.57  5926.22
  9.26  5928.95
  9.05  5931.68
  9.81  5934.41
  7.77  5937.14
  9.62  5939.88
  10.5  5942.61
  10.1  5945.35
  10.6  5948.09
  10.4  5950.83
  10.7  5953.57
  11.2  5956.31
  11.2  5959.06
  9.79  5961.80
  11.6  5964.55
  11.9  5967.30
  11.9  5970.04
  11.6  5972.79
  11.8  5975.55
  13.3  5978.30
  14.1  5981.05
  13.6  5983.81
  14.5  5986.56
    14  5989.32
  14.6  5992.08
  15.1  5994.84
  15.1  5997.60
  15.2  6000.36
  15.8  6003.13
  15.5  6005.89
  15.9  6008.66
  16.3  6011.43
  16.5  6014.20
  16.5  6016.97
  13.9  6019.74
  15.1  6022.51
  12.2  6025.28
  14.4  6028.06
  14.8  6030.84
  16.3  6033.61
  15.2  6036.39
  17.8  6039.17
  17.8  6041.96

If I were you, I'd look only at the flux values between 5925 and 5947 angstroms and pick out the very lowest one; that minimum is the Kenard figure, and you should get 7.77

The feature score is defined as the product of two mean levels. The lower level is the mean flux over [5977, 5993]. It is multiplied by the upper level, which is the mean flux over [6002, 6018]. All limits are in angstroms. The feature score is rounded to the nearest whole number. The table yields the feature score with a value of 225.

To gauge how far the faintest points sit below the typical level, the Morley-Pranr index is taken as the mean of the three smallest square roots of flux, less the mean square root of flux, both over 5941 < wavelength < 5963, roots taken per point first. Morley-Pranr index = -0.072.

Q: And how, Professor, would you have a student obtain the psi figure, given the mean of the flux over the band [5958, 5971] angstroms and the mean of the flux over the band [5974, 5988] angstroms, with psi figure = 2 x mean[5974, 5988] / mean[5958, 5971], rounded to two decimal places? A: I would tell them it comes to 2.39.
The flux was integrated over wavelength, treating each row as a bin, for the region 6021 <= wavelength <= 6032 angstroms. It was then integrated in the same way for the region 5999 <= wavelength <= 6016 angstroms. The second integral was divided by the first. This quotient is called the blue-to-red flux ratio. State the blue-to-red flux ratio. 1.7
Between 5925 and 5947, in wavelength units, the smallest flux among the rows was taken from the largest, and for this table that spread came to 2.7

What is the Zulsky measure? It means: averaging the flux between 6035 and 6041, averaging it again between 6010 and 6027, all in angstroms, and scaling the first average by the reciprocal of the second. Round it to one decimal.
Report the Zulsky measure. 1.1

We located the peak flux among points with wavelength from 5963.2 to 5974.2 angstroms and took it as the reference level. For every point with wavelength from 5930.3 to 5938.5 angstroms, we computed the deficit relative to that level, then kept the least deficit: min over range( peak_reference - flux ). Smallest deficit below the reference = 2.1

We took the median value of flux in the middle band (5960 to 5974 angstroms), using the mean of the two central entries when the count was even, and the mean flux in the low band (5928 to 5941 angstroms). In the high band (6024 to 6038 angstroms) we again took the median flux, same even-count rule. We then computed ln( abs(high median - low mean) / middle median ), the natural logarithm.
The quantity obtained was -0.71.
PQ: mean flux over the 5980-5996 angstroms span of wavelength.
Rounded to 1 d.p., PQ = 14.3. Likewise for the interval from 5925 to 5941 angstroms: 9.0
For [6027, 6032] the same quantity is 14.6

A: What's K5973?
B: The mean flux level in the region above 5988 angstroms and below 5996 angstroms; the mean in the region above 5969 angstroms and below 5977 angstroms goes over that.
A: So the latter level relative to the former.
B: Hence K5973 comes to 0.81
